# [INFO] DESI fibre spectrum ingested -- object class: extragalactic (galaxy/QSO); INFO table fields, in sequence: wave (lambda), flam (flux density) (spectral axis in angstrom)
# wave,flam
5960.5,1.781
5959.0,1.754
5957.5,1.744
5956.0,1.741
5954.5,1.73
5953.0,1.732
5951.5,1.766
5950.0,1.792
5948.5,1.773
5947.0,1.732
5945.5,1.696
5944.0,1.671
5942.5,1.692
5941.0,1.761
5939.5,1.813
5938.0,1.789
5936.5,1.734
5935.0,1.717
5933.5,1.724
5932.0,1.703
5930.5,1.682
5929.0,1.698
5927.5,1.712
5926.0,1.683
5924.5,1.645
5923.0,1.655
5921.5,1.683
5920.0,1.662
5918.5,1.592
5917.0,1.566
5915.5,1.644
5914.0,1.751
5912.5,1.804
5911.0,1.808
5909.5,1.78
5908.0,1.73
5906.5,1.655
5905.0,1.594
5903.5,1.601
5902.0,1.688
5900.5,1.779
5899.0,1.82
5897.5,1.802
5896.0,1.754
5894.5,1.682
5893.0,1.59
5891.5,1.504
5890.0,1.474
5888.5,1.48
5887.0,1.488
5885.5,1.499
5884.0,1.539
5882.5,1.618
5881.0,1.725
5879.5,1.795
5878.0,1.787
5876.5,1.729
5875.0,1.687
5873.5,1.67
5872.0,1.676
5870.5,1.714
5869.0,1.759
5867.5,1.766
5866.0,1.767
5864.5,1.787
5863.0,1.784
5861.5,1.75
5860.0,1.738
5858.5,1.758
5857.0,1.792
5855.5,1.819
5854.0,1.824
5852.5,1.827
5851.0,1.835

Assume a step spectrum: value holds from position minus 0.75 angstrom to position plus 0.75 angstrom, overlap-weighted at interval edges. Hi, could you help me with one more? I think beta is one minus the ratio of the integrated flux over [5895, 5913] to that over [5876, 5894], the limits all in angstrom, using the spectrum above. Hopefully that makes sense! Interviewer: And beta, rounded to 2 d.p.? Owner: -0.08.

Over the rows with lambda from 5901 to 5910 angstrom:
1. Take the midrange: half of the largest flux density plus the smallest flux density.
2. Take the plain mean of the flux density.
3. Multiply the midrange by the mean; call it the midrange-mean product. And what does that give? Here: 2.83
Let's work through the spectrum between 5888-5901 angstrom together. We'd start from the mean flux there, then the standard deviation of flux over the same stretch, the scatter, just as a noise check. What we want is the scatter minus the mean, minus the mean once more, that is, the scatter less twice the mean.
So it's -3.17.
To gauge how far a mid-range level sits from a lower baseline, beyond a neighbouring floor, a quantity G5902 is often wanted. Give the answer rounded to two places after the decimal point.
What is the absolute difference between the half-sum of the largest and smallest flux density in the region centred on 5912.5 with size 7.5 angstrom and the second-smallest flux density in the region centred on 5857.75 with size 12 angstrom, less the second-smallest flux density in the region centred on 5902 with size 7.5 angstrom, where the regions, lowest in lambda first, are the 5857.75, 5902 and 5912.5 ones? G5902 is -1.58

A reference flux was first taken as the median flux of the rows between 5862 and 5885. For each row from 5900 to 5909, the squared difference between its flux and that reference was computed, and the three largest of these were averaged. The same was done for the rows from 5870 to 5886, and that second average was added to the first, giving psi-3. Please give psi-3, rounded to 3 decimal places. 0.047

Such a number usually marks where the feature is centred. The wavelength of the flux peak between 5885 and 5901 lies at 5899.0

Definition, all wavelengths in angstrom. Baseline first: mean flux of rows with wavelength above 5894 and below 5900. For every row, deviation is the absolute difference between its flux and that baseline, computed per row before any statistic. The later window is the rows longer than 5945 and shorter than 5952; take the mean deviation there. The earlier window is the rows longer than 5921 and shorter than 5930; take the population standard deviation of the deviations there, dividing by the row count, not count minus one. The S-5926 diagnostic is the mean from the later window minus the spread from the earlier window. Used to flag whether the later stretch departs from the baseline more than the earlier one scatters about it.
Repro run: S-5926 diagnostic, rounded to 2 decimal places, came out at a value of 0.00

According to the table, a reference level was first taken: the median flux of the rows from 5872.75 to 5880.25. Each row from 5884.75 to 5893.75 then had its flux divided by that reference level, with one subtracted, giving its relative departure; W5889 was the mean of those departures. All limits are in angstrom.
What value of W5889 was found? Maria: -0.13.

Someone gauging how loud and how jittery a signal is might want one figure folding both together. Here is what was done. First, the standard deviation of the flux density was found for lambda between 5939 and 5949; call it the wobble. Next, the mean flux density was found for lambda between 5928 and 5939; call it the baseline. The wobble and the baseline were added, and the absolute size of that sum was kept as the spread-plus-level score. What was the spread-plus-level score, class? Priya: 1.77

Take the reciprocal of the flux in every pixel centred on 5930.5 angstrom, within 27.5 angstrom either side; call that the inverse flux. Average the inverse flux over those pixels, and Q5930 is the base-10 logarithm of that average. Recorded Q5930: -0.232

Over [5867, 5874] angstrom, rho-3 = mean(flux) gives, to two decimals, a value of 1.72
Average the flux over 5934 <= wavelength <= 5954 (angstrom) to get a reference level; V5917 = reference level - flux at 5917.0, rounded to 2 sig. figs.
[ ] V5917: 0.18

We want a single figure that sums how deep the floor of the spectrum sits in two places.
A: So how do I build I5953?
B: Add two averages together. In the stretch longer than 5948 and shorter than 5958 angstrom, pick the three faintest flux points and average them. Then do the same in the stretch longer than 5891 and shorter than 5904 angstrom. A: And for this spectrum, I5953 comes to 3.30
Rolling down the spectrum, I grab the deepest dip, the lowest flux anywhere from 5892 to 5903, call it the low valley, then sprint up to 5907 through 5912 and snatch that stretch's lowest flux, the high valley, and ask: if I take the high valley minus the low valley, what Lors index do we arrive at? 0.14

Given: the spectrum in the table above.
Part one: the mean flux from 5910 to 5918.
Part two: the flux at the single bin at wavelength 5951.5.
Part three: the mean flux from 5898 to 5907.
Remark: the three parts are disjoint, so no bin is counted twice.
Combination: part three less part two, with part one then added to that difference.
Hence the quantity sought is 1.64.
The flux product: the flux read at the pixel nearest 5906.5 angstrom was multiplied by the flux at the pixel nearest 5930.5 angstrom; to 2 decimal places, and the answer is 2.78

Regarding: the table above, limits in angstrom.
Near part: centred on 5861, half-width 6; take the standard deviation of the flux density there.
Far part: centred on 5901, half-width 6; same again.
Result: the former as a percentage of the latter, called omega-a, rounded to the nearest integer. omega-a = 29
